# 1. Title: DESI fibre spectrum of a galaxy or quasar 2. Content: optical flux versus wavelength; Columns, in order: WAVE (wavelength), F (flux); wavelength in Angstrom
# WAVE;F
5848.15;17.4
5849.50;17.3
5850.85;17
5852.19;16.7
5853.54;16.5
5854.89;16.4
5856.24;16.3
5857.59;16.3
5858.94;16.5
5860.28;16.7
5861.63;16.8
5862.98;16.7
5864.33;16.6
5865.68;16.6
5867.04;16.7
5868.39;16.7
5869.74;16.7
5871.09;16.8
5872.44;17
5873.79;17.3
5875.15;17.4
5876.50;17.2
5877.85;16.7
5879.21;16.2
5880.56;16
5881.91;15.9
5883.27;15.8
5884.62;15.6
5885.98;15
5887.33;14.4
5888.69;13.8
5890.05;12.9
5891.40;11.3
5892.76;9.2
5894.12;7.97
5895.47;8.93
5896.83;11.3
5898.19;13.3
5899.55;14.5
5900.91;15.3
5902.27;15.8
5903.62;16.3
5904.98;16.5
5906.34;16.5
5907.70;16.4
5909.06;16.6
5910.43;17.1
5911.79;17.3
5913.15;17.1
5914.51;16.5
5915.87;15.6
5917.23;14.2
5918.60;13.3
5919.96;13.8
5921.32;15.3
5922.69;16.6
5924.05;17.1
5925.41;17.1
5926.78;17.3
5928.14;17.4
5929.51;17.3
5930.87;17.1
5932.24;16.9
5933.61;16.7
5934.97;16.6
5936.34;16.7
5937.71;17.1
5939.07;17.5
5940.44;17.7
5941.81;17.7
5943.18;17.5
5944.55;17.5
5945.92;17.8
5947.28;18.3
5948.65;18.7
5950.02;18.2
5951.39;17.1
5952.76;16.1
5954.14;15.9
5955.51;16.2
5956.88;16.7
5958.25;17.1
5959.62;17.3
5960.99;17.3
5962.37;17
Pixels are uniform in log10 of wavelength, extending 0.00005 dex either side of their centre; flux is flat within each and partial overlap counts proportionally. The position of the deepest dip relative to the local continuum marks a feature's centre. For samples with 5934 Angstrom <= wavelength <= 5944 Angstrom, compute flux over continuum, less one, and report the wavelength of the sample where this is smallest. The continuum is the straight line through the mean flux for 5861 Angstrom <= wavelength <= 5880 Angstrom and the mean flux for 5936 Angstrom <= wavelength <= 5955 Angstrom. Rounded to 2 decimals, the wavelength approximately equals 5934.97 Angstrom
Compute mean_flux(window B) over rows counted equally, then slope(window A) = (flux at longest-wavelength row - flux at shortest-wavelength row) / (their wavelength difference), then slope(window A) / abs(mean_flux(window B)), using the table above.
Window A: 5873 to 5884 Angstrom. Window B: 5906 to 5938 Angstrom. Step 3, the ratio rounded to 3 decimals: -0.010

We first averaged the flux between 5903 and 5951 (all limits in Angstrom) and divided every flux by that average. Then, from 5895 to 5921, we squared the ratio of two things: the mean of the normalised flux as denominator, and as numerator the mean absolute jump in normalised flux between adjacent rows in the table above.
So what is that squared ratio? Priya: 0.0023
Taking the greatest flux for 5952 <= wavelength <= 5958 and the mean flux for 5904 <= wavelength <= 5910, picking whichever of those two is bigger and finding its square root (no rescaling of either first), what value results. 4.09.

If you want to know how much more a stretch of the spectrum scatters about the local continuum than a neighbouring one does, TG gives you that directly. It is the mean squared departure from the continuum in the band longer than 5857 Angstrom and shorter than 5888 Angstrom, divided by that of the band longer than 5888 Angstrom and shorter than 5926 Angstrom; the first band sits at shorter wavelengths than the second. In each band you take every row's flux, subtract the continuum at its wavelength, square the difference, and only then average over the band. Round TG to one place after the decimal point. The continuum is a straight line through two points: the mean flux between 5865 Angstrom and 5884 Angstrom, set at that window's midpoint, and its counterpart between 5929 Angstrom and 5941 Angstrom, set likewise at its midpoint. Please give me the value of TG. 0.0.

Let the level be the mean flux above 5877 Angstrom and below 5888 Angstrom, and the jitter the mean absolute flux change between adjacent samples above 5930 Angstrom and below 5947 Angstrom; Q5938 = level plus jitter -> 15.9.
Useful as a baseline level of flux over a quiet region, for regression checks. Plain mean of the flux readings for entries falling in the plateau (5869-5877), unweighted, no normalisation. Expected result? 17.1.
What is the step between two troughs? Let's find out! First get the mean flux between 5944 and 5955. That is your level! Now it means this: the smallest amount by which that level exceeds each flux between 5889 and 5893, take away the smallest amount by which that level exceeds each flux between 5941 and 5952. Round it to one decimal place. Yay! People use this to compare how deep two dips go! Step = 5.8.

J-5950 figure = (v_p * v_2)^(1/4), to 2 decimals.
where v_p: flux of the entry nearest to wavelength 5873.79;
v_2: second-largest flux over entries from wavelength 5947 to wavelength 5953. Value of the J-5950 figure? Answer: 4.22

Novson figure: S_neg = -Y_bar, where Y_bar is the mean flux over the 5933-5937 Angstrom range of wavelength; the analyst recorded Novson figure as -16.7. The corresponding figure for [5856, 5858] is -16.3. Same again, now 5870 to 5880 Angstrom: -16.9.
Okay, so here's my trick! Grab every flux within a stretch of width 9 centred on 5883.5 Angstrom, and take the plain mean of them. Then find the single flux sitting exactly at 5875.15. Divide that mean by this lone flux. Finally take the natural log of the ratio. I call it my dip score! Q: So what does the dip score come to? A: -0.11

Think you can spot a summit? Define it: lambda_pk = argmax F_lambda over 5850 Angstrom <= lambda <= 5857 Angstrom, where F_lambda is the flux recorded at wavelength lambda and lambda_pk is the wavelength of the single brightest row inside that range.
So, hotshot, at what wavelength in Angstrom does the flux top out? 5850.85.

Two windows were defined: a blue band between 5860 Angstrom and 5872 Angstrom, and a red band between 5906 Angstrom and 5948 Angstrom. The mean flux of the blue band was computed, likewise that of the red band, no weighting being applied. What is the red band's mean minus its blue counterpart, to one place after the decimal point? 0.0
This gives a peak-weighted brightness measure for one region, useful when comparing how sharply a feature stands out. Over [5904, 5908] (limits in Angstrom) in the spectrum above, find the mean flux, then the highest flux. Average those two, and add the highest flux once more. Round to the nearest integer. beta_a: 33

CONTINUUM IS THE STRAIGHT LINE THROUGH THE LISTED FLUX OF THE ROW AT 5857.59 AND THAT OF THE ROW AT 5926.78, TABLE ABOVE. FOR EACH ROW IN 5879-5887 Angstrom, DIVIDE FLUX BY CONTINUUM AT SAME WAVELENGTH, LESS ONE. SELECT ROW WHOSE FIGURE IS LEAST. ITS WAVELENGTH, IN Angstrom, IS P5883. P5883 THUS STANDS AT 5885.98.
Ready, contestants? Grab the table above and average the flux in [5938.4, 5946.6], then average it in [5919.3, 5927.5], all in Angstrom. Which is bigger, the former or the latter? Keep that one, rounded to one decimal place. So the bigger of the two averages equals 17.6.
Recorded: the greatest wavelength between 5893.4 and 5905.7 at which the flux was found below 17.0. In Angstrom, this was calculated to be 5904.98 Angstrom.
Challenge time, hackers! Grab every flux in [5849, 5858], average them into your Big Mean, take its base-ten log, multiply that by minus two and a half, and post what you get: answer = -3.05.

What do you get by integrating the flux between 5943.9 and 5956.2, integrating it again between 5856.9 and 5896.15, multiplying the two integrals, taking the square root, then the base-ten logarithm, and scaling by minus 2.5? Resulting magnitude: -6.4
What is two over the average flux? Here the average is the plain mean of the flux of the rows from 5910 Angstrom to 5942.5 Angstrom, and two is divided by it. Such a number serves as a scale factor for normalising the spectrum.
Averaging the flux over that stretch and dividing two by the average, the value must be 0.121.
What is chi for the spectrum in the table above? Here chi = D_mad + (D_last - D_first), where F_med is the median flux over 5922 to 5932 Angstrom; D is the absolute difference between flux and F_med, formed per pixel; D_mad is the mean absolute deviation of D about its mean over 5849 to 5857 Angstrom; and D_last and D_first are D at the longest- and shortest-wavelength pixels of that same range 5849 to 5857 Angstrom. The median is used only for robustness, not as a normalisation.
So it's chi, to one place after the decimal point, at 0.8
